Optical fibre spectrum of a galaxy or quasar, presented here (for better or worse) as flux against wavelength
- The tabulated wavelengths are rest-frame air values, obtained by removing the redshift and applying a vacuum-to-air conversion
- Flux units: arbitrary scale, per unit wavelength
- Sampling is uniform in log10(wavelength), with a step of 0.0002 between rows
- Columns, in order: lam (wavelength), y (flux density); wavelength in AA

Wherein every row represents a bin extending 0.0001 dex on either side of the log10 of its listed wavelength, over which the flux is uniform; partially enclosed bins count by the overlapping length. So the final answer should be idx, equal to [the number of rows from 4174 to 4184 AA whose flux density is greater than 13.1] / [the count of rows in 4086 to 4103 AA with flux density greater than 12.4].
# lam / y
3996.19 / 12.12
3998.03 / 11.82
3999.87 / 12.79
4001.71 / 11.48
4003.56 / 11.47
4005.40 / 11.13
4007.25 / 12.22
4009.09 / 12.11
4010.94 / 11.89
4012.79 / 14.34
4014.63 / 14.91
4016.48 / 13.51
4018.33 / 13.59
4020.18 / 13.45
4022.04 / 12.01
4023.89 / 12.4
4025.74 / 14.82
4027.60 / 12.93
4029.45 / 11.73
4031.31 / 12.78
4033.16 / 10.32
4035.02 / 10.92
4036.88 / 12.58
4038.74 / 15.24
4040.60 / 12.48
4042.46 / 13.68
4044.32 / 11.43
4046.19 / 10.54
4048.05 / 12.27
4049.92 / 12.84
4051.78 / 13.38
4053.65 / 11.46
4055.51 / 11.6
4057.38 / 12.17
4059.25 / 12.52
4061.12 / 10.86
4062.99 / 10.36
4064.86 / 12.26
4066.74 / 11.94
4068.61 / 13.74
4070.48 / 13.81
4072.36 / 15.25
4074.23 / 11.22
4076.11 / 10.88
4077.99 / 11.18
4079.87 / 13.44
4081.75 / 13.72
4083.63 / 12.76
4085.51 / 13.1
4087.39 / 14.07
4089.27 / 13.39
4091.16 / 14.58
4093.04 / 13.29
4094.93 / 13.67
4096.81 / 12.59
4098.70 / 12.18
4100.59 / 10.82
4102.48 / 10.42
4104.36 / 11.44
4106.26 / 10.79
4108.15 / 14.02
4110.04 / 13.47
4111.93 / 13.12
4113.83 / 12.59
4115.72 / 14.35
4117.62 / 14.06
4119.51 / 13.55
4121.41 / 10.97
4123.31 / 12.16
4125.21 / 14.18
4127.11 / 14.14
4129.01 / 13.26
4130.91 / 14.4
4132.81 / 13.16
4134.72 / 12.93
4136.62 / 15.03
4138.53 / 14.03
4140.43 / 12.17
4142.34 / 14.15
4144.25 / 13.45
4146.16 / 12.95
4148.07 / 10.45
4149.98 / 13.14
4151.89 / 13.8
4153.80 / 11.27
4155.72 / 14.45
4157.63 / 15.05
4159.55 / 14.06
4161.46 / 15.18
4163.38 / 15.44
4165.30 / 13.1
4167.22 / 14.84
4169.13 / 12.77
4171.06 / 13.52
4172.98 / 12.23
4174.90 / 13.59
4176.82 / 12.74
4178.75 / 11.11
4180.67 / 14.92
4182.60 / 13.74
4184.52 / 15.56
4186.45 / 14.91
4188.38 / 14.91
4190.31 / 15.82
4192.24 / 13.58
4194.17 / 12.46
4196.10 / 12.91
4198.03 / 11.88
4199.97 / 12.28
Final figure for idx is 0.50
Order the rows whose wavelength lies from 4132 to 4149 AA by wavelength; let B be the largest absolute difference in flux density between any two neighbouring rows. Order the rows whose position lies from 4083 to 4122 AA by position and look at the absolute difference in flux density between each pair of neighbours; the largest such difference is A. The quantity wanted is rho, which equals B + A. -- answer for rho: 5.7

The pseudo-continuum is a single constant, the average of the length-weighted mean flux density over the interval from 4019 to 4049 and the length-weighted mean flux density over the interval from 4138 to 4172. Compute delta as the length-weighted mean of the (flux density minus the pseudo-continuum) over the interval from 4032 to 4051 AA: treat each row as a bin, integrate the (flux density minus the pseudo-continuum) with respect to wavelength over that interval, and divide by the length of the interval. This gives -0.8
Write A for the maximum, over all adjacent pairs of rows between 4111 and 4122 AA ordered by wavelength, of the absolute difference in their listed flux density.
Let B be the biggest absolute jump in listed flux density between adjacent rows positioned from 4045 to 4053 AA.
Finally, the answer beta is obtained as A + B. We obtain 4.3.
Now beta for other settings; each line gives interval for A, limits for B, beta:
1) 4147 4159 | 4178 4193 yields 7.0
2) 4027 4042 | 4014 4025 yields 4.2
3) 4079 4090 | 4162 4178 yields 3.3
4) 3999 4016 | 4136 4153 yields 5.1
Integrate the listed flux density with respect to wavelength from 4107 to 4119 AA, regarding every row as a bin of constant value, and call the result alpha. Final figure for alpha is 163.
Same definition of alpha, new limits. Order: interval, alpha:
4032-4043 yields 138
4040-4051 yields 134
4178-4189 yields 157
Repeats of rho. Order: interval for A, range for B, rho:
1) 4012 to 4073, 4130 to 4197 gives 6.6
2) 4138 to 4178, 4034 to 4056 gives 5.9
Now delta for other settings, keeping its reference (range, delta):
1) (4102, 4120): -0.2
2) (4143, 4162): 0.3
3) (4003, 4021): -0.1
